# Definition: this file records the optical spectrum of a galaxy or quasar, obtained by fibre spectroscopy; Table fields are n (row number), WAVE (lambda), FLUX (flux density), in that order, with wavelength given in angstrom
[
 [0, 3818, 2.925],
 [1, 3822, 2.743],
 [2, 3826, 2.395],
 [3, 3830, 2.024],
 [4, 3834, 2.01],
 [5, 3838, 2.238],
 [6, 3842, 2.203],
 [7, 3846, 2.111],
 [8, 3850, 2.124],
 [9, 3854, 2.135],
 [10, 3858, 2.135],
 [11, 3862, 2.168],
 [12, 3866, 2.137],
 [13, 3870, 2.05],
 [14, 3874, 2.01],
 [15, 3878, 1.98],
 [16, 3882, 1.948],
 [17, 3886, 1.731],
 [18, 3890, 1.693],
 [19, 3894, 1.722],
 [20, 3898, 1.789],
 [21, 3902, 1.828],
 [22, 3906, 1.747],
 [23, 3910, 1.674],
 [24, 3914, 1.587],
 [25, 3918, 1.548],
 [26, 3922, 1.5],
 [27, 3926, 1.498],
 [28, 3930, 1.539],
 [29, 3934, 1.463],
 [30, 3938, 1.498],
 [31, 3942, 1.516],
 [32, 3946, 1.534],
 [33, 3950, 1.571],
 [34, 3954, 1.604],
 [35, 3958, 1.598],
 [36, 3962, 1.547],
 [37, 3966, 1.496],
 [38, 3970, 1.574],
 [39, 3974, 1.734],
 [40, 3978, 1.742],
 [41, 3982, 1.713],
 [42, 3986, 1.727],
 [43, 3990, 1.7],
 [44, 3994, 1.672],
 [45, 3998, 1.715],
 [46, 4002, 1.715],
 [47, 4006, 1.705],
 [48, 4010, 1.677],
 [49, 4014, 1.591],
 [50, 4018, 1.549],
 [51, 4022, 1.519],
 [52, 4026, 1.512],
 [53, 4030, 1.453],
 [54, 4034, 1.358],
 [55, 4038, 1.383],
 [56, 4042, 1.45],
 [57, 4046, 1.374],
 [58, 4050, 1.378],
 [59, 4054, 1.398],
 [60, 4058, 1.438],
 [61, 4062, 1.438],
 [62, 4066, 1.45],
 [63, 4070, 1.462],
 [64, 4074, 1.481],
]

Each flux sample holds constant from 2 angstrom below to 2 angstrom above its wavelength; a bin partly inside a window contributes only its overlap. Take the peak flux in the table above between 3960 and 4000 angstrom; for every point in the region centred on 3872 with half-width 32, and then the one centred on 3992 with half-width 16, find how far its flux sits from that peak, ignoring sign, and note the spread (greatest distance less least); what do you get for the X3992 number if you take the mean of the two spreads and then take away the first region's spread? -0.19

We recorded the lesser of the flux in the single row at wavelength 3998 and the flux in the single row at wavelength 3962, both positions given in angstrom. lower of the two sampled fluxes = 1.55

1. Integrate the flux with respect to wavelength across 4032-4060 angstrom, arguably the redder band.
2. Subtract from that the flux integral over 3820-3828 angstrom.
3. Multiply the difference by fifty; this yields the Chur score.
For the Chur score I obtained 928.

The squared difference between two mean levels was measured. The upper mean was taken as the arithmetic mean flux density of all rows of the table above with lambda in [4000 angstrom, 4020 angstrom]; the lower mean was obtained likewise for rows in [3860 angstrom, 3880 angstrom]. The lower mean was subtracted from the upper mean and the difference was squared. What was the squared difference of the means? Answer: 0.18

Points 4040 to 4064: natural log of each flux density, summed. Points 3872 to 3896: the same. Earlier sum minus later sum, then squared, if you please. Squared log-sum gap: 2.5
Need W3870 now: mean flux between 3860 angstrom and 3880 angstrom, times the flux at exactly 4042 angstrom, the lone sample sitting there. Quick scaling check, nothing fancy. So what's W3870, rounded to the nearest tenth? 3.0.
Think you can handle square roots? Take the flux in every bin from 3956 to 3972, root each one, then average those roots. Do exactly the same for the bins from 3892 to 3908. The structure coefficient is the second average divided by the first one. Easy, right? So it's 1.07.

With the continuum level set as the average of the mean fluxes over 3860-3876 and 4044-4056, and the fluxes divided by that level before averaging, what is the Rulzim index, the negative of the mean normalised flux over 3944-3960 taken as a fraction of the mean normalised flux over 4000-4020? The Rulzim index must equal -0.96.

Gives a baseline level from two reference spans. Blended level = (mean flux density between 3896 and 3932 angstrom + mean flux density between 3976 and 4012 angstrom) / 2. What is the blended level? 1.67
